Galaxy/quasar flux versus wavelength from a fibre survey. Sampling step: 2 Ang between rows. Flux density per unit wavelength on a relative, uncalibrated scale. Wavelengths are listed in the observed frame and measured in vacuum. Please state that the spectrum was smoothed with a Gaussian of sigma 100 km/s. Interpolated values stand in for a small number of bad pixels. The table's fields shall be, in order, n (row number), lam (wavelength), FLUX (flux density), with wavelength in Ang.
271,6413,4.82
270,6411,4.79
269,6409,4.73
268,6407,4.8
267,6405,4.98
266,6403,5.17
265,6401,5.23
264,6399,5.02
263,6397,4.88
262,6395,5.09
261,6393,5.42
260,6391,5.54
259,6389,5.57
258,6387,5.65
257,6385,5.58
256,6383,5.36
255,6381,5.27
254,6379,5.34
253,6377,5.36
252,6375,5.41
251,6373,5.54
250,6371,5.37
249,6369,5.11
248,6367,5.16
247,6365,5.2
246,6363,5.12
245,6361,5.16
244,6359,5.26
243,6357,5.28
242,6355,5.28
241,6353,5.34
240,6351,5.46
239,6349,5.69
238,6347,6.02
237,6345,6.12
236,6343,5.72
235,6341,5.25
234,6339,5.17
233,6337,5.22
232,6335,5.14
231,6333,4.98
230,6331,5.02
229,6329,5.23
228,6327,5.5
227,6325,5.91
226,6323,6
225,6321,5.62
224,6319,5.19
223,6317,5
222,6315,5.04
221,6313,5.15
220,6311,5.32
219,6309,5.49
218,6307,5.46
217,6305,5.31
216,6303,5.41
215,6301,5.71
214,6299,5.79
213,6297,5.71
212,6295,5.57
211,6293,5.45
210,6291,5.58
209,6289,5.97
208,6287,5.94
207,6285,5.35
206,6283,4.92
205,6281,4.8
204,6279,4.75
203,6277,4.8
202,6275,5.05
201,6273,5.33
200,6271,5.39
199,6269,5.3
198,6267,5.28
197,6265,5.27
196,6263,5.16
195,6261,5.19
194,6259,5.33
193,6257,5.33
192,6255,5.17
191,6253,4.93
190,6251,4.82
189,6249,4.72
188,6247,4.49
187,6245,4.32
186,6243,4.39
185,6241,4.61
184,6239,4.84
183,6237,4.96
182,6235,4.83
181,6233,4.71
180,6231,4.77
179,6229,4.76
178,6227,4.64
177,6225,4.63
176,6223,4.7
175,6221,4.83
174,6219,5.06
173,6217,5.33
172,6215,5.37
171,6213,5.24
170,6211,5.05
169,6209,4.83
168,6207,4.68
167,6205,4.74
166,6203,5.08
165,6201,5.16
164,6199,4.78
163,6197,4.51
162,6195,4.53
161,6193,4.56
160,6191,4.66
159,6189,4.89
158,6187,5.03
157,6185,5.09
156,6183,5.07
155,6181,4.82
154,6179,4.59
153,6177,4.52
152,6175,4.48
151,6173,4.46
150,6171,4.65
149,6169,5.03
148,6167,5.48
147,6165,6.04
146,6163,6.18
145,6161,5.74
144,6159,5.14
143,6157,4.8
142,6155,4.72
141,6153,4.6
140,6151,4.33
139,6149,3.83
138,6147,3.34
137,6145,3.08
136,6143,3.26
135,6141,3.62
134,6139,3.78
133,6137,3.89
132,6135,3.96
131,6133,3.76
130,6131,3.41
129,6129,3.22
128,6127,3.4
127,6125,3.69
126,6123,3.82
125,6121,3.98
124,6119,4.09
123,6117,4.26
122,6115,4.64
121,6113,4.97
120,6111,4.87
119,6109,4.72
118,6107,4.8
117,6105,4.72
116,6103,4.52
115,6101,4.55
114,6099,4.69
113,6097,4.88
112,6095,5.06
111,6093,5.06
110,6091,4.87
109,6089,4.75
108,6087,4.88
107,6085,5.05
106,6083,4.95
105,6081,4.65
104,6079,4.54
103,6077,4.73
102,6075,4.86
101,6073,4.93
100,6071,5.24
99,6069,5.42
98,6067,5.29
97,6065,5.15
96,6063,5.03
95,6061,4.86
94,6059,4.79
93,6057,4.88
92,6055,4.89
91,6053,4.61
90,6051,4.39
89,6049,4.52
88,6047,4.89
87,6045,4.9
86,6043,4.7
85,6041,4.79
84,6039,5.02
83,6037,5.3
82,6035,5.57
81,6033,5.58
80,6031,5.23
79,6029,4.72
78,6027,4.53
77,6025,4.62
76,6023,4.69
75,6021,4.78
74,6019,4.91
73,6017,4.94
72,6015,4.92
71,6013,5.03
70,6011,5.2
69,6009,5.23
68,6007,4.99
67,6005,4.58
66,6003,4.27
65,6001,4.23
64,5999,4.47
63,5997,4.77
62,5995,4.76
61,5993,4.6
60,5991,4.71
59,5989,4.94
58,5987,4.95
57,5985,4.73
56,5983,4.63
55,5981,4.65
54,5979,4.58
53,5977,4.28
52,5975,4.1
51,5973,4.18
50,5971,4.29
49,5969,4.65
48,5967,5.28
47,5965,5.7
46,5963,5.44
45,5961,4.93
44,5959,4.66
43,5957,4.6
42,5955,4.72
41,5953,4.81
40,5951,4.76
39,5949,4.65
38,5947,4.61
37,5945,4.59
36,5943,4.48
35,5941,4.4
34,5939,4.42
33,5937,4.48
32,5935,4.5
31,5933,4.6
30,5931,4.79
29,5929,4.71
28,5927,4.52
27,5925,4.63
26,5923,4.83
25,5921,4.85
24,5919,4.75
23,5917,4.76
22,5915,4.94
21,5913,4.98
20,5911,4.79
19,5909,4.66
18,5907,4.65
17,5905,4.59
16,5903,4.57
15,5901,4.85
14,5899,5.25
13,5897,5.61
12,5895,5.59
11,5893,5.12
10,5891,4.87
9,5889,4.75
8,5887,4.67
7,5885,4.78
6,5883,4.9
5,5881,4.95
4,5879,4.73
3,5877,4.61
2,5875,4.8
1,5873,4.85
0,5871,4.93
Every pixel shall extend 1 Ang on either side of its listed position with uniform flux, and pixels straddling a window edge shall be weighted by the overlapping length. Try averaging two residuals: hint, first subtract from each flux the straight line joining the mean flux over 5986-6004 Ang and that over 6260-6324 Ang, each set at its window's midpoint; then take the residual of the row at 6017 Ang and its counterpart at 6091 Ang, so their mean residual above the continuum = 0.13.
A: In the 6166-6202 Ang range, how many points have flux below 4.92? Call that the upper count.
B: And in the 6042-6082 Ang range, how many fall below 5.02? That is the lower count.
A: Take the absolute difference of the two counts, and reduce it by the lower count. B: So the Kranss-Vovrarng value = -12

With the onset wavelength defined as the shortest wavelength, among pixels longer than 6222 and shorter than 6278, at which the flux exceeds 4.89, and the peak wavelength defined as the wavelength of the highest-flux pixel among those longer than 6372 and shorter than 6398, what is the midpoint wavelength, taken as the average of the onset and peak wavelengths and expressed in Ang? 6312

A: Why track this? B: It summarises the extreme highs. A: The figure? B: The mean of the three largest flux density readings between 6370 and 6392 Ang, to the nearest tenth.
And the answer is 5.6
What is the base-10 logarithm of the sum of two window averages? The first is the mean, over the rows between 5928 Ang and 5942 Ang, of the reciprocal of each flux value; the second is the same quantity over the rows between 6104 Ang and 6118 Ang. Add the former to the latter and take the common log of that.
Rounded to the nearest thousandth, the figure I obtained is -0.364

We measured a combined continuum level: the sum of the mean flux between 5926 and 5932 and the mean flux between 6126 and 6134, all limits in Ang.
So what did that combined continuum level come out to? 8.12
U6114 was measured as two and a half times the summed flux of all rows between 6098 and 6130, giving 172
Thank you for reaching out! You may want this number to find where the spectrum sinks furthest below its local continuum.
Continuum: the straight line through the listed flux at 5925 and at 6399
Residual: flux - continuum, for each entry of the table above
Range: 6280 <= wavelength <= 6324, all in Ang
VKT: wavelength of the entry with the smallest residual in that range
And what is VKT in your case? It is 6281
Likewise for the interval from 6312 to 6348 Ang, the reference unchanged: 6333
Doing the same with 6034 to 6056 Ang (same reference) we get 6051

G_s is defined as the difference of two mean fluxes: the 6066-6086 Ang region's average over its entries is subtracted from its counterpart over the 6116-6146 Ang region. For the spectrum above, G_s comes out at -1.3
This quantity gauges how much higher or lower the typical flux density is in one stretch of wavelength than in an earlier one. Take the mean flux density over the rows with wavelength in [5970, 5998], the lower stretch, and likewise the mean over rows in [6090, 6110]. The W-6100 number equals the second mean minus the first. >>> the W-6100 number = 0.2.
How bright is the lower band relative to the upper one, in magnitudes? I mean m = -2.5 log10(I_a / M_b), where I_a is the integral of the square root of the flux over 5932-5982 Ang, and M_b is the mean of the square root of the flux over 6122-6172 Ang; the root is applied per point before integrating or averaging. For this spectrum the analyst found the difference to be -4.30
